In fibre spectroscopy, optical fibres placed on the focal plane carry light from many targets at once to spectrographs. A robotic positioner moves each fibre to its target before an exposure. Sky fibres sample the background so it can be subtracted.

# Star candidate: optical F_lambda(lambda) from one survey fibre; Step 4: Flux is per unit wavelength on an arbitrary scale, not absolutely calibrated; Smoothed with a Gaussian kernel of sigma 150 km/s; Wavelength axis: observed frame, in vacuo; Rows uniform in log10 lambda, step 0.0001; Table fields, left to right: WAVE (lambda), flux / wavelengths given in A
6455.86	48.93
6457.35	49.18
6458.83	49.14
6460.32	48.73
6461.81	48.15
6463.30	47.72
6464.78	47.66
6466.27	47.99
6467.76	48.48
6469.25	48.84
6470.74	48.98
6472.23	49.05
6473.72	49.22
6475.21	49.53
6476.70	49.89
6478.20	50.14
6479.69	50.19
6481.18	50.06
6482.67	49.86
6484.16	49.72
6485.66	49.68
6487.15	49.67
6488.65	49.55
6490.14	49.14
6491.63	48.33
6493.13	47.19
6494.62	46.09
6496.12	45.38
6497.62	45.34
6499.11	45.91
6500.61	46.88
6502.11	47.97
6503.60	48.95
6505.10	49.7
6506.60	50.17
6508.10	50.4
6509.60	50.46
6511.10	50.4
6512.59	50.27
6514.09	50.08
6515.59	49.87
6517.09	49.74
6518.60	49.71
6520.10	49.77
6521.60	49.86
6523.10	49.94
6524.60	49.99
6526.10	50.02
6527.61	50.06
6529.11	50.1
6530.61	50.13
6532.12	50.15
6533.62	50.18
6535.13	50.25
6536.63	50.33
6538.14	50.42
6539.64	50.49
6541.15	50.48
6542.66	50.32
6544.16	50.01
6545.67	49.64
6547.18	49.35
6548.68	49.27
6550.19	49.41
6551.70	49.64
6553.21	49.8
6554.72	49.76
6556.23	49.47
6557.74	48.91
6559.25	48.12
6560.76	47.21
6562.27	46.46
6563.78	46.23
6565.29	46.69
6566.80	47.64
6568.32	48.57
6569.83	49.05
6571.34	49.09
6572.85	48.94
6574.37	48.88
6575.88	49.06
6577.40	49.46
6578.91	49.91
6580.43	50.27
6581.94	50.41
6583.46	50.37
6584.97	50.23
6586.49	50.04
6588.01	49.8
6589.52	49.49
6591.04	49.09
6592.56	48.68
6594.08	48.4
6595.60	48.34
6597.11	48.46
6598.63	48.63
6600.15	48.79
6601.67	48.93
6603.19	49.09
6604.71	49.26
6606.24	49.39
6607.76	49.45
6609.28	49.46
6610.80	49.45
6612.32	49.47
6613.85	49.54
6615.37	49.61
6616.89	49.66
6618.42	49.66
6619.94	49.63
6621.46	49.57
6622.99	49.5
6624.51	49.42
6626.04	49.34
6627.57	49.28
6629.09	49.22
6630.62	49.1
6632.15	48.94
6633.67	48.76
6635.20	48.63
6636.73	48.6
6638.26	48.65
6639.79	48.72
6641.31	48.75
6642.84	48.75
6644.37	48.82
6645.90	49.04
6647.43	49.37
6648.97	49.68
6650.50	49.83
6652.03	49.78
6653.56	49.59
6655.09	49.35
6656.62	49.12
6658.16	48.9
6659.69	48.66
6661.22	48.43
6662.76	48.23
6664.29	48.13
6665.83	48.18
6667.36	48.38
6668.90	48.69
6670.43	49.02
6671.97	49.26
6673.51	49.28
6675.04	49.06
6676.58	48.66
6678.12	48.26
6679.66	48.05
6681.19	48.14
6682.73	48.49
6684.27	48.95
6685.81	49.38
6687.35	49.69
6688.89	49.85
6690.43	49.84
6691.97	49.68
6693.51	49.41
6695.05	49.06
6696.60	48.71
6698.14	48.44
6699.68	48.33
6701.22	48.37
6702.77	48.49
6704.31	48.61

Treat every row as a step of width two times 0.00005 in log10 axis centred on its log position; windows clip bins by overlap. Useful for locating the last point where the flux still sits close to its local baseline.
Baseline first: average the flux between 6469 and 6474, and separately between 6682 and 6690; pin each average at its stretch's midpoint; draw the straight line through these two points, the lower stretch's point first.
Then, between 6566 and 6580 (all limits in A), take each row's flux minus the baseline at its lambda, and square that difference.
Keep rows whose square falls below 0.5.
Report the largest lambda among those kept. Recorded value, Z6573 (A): 6577.40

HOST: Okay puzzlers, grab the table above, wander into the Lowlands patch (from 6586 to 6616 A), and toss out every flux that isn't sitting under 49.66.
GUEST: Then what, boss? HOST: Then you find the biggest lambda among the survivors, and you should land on 6615.37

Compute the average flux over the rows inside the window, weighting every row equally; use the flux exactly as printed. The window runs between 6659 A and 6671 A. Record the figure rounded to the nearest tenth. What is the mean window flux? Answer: 48.5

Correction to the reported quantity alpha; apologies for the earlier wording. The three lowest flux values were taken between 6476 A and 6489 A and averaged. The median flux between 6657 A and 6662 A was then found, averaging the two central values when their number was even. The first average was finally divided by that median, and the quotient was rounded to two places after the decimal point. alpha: 1.02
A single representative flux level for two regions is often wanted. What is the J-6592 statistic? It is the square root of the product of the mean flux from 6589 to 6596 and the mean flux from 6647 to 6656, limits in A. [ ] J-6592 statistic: 49.2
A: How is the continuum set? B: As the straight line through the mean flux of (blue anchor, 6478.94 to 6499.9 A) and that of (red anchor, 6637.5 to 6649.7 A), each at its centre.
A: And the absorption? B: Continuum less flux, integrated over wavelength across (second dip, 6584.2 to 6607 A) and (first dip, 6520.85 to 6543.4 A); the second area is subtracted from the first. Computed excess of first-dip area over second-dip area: -30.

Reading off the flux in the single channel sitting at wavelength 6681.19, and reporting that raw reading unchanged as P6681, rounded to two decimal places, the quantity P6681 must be 48.14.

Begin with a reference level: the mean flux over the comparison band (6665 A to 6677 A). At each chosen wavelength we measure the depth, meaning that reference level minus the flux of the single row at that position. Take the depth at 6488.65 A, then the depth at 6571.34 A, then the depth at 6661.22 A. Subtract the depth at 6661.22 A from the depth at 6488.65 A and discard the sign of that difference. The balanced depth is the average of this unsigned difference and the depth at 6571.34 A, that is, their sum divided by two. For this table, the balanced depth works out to 0.42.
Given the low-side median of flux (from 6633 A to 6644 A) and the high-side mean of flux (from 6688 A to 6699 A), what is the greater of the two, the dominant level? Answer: 49.3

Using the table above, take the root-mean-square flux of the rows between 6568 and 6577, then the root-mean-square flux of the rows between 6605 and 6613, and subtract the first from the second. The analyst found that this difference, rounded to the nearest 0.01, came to 0.51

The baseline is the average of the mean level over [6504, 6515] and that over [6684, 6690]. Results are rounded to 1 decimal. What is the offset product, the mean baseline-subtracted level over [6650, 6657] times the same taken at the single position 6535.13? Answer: -0.1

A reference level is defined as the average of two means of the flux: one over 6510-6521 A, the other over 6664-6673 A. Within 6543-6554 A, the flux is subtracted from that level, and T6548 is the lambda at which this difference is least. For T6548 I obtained 6544.16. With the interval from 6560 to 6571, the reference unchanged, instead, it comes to 6569.83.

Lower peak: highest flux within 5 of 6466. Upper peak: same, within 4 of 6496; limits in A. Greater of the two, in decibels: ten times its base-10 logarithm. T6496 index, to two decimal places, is 16.90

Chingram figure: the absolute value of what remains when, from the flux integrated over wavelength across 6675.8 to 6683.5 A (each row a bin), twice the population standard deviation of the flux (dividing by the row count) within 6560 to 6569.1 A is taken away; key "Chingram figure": 370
